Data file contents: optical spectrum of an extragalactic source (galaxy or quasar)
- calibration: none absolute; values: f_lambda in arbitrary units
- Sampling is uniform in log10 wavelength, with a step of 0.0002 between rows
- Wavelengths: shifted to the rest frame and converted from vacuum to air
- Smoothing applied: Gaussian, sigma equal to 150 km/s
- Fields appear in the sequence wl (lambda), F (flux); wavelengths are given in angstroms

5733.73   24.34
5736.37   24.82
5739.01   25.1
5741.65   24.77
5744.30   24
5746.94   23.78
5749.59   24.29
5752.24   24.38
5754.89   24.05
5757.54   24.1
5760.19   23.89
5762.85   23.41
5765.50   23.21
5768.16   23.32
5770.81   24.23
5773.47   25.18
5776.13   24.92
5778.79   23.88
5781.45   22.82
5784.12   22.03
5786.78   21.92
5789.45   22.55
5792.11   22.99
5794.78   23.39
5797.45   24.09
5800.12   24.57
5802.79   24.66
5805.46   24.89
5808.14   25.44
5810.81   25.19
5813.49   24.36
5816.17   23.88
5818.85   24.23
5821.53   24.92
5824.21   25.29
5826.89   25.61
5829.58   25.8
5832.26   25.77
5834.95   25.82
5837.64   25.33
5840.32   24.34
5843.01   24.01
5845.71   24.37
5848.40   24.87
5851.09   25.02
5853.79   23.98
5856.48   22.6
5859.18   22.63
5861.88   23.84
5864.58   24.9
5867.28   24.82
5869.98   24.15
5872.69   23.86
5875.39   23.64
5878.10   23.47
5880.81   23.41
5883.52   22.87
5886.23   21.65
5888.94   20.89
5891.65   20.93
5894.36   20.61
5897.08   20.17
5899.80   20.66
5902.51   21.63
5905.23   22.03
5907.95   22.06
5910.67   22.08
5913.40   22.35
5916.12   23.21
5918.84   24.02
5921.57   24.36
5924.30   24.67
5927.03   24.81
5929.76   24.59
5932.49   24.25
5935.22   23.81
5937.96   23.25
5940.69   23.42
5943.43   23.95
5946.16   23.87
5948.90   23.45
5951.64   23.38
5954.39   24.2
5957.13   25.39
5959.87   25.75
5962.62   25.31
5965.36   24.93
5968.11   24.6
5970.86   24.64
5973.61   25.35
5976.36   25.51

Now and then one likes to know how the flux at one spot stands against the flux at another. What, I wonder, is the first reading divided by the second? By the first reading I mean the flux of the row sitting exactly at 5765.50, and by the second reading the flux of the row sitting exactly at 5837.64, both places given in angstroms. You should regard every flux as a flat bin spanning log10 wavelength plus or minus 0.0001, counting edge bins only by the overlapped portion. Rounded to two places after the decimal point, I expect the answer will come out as 0.92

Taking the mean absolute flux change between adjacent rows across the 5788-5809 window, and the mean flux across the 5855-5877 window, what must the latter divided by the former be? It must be 58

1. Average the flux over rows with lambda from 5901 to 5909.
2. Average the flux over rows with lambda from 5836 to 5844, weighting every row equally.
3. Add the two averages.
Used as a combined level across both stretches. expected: 46.5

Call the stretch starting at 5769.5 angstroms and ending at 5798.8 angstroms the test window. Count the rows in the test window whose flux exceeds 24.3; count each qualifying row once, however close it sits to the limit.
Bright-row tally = 2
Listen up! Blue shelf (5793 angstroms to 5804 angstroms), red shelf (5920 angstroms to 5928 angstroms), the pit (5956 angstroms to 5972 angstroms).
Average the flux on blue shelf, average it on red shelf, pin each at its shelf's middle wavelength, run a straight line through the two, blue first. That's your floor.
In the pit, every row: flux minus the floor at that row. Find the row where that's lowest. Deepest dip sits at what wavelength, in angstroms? 5968.11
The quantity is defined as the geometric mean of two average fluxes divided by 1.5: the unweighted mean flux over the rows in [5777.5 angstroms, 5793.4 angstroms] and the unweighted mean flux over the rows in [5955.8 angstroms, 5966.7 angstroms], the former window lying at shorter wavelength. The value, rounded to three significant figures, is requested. 16.0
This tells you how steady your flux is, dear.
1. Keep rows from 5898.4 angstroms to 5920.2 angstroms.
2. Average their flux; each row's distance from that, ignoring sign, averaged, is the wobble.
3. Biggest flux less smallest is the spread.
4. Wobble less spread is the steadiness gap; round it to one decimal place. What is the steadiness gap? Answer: -2.7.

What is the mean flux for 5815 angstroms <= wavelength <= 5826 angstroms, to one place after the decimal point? 24.6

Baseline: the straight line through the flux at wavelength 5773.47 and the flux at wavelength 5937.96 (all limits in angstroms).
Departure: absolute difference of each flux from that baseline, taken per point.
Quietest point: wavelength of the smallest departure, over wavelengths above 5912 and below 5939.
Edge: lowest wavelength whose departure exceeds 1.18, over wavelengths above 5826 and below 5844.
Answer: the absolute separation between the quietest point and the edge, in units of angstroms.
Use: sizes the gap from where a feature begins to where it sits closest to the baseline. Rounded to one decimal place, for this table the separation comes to 108.4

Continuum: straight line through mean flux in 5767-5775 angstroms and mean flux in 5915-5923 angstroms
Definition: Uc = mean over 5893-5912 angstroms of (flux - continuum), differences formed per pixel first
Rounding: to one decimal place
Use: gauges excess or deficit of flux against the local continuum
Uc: -2.6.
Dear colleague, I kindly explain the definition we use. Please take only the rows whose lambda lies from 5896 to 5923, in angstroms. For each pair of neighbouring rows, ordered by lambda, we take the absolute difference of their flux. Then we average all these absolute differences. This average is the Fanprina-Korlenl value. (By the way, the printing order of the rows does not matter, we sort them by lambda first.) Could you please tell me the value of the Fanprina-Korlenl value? 0.47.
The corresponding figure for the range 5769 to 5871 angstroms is 0.53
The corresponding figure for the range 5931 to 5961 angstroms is 0.46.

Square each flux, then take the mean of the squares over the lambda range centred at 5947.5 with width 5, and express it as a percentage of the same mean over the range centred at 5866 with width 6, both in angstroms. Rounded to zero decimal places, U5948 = 91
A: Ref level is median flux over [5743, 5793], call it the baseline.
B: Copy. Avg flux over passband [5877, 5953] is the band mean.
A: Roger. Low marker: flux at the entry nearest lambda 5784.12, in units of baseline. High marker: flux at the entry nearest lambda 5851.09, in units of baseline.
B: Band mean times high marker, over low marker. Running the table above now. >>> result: 26.0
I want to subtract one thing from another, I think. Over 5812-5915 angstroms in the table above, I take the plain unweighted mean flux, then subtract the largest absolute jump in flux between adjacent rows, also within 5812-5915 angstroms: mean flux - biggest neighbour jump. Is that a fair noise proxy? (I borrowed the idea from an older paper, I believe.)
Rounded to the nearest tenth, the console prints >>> 22.1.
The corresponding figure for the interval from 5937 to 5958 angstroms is 22.7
